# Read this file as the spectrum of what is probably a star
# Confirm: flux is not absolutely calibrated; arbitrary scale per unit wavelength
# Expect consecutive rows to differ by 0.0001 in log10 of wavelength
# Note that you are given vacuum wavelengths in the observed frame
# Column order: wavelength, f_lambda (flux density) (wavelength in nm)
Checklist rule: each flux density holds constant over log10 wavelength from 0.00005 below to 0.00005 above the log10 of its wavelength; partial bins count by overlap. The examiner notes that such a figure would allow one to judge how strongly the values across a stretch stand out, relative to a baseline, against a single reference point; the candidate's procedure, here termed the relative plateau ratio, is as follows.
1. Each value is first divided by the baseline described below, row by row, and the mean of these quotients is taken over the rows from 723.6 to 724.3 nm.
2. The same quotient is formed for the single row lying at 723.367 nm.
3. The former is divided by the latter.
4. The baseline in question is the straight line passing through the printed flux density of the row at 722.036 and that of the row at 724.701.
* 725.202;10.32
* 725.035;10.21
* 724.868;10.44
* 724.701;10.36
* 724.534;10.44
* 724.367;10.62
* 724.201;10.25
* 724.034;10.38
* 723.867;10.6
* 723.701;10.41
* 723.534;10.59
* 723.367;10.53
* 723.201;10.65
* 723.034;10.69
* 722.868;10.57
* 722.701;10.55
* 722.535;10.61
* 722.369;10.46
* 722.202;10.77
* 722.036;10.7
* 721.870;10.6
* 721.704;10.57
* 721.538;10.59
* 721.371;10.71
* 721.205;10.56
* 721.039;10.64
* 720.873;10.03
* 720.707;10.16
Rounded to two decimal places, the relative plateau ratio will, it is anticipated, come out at 1.00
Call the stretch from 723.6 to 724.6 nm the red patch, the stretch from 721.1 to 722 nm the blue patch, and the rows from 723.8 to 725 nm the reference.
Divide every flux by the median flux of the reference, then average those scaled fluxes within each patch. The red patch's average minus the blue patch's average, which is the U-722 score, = -0.015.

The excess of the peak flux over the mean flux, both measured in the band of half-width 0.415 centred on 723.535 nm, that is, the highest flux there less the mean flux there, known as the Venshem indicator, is 0.09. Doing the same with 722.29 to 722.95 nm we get 0.06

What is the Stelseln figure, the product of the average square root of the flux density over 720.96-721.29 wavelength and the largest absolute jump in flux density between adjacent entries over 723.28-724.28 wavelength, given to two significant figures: 0.72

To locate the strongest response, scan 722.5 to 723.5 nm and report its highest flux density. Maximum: 10.69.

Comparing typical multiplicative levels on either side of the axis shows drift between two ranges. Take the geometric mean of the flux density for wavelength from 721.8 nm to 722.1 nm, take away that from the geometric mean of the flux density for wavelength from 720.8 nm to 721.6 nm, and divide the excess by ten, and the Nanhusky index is -0.015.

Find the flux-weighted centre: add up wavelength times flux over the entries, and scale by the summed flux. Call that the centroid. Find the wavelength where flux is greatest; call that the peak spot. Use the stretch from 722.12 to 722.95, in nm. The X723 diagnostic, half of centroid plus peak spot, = 722.37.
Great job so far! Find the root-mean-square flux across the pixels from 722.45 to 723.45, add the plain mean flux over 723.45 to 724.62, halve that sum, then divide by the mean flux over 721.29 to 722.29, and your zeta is 0.99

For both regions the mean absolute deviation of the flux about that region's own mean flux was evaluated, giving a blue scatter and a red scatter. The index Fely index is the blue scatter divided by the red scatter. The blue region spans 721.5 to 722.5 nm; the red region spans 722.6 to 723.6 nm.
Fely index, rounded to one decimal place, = 1.6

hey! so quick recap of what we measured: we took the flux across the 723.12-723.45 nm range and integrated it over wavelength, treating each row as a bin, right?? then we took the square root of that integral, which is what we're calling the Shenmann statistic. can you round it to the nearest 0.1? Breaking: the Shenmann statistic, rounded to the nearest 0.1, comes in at 1.9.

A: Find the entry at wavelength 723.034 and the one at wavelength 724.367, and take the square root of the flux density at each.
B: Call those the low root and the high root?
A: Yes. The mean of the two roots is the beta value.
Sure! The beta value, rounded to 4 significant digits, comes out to 3.264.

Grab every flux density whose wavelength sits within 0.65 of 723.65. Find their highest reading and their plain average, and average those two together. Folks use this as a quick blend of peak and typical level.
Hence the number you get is 10.6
